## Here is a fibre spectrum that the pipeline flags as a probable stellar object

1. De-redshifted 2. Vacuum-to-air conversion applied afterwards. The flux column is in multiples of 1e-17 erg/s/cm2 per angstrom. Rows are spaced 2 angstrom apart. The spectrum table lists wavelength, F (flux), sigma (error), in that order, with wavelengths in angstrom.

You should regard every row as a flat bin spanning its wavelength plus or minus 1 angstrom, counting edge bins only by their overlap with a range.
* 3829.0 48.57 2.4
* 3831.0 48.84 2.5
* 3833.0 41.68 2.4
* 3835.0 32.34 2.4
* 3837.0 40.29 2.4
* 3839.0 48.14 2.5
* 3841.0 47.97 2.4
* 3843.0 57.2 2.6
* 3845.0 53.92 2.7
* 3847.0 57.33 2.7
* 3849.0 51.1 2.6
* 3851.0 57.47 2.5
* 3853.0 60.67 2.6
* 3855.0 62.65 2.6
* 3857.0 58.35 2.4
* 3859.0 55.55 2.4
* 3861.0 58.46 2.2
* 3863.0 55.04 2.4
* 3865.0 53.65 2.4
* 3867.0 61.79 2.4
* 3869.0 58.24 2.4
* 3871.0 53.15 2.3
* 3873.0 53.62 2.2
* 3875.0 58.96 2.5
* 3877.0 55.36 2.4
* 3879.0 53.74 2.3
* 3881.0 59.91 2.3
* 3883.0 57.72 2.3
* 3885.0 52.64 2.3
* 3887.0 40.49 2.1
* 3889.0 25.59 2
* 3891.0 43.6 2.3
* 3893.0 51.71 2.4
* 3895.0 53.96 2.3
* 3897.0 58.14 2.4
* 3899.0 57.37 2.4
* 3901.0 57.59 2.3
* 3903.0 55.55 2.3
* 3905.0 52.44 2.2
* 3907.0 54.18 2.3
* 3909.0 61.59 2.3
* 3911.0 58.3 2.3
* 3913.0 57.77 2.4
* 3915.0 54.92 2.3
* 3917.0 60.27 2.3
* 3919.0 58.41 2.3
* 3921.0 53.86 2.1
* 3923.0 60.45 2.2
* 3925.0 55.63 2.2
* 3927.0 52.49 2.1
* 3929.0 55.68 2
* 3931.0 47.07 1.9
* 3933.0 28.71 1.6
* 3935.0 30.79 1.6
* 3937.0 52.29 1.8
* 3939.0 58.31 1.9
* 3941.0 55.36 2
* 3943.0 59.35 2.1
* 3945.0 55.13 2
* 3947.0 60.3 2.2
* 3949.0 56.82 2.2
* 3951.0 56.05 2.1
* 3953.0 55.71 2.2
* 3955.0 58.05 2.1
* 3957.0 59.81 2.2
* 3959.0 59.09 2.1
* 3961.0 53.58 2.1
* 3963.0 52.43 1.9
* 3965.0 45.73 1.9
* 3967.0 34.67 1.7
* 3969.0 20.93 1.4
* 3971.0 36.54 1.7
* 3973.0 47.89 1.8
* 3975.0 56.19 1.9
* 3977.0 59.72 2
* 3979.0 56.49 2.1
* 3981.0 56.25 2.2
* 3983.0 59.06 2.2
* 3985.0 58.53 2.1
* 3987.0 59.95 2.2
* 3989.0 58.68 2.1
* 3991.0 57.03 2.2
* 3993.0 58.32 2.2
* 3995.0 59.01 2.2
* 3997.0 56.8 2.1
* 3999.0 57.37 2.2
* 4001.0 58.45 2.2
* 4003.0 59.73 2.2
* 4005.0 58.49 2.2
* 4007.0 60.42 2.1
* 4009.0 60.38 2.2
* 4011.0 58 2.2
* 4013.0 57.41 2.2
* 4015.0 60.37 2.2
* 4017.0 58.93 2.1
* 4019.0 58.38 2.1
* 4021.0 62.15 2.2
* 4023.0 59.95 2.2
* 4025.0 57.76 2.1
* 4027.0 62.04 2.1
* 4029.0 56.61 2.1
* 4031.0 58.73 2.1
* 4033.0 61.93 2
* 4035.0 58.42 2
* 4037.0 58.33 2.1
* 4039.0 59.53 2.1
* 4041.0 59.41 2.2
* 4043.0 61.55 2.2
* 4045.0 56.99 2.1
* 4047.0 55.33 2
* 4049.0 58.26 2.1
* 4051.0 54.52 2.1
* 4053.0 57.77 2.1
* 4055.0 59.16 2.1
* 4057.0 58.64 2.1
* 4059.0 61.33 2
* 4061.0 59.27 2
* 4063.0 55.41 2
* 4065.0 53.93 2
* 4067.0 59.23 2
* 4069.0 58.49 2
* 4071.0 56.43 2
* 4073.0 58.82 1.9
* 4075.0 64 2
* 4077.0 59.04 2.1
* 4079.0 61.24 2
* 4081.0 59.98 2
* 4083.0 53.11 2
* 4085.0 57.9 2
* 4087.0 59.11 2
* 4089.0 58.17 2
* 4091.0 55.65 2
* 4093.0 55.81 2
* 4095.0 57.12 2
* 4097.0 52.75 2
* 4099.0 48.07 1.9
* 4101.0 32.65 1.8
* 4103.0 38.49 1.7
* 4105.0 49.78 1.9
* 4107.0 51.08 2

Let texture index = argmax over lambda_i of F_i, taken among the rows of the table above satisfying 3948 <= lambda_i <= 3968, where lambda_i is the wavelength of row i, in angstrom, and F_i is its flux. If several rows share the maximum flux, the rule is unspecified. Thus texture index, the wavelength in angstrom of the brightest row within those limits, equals 3957.0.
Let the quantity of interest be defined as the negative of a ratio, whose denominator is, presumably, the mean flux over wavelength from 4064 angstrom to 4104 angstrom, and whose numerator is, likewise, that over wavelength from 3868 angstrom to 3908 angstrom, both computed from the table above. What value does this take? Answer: -0.96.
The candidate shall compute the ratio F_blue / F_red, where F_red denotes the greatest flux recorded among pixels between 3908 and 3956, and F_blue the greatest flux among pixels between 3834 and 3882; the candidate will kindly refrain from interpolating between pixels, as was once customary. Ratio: 1.02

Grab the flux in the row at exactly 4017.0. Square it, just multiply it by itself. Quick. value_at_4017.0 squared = 3473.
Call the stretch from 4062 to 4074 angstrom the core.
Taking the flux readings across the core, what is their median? 57.5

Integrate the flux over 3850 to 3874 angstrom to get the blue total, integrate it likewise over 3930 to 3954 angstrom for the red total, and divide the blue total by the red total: 1.12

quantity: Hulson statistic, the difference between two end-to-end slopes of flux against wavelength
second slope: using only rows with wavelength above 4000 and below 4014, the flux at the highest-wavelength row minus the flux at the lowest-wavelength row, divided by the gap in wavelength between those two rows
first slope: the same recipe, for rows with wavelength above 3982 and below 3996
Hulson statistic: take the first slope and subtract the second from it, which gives 0.1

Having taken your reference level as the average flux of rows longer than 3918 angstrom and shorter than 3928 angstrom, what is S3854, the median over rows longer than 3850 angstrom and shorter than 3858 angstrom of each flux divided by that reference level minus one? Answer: 0.060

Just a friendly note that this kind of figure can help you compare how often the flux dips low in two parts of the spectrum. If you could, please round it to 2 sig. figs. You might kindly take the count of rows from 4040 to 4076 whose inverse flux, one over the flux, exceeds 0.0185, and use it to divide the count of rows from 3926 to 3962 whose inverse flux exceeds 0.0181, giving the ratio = 7.0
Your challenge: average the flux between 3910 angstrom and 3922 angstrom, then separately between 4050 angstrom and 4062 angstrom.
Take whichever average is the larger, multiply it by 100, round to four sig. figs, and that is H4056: 5845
